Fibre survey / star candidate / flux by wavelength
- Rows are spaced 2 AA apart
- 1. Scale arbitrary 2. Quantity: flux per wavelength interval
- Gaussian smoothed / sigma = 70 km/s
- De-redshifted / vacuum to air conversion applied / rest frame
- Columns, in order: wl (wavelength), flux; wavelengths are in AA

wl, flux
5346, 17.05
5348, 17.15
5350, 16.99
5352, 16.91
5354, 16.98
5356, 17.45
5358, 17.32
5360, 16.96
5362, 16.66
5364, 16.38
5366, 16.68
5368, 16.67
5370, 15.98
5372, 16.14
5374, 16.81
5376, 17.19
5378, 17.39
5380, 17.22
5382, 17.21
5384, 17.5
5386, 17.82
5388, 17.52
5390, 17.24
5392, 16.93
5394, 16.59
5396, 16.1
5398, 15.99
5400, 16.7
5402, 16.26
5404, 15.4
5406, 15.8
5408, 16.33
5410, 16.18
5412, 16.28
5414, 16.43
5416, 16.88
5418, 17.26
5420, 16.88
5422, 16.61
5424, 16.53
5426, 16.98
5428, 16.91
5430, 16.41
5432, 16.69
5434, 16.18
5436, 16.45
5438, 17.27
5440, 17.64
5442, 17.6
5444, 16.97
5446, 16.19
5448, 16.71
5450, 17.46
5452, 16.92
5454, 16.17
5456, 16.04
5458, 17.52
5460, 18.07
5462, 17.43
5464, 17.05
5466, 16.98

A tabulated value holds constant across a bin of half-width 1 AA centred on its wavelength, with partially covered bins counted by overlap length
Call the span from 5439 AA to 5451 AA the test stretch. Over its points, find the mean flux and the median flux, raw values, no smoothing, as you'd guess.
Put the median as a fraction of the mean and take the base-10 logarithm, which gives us 0.0030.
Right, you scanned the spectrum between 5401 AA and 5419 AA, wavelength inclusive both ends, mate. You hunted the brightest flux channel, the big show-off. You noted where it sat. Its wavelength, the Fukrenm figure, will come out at 5418 AA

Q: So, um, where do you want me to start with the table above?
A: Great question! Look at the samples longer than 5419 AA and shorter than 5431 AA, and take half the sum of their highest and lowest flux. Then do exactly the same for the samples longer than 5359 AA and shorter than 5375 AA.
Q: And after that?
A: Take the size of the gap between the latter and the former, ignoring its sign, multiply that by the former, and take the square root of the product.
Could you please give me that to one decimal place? 1.9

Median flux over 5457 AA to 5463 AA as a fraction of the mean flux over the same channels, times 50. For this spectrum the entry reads 49.6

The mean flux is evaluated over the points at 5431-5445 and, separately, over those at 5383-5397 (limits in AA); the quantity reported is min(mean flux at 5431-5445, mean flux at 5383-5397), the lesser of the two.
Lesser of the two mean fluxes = 17.0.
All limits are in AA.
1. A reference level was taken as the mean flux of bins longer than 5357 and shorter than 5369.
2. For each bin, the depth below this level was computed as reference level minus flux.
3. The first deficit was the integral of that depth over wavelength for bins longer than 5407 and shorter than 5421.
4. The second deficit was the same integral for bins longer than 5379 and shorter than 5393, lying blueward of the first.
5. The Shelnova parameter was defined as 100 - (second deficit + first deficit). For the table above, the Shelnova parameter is 106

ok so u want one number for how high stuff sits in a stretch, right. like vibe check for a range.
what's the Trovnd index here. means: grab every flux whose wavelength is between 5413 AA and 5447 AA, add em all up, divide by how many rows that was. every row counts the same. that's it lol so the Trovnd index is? 16.8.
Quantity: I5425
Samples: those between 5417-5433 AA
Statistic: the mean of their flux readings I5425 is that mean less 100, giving -83.2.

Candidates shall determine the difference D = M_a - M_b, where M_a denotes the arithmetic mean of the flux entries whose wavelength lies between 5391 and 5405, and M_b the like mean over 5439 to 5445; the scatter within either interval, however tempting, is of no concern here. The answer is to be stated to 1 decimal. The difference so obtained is -1.1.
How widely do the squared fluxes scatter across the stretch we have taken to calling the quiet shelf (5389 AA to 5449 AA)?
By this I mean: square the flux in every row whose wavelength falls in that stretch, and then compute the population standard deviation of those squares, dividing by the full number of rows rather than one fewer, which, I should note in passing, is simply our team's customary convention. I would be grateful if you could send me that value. 17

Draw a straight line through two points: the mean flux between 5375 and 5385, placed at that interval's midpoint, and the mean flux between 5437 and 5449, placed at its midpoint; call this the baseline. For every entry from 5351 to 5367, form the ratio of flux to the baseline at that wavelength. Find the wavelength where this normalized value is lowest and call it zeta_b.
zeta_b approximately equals 5364 AA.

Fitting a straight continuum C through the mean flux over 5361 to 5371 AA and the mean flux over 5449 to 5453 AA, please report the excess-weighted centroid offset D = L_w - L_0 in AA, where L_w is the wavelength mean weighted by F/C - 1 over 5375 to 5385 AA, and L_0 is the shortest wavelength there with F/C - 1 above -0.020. 4.1 AA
